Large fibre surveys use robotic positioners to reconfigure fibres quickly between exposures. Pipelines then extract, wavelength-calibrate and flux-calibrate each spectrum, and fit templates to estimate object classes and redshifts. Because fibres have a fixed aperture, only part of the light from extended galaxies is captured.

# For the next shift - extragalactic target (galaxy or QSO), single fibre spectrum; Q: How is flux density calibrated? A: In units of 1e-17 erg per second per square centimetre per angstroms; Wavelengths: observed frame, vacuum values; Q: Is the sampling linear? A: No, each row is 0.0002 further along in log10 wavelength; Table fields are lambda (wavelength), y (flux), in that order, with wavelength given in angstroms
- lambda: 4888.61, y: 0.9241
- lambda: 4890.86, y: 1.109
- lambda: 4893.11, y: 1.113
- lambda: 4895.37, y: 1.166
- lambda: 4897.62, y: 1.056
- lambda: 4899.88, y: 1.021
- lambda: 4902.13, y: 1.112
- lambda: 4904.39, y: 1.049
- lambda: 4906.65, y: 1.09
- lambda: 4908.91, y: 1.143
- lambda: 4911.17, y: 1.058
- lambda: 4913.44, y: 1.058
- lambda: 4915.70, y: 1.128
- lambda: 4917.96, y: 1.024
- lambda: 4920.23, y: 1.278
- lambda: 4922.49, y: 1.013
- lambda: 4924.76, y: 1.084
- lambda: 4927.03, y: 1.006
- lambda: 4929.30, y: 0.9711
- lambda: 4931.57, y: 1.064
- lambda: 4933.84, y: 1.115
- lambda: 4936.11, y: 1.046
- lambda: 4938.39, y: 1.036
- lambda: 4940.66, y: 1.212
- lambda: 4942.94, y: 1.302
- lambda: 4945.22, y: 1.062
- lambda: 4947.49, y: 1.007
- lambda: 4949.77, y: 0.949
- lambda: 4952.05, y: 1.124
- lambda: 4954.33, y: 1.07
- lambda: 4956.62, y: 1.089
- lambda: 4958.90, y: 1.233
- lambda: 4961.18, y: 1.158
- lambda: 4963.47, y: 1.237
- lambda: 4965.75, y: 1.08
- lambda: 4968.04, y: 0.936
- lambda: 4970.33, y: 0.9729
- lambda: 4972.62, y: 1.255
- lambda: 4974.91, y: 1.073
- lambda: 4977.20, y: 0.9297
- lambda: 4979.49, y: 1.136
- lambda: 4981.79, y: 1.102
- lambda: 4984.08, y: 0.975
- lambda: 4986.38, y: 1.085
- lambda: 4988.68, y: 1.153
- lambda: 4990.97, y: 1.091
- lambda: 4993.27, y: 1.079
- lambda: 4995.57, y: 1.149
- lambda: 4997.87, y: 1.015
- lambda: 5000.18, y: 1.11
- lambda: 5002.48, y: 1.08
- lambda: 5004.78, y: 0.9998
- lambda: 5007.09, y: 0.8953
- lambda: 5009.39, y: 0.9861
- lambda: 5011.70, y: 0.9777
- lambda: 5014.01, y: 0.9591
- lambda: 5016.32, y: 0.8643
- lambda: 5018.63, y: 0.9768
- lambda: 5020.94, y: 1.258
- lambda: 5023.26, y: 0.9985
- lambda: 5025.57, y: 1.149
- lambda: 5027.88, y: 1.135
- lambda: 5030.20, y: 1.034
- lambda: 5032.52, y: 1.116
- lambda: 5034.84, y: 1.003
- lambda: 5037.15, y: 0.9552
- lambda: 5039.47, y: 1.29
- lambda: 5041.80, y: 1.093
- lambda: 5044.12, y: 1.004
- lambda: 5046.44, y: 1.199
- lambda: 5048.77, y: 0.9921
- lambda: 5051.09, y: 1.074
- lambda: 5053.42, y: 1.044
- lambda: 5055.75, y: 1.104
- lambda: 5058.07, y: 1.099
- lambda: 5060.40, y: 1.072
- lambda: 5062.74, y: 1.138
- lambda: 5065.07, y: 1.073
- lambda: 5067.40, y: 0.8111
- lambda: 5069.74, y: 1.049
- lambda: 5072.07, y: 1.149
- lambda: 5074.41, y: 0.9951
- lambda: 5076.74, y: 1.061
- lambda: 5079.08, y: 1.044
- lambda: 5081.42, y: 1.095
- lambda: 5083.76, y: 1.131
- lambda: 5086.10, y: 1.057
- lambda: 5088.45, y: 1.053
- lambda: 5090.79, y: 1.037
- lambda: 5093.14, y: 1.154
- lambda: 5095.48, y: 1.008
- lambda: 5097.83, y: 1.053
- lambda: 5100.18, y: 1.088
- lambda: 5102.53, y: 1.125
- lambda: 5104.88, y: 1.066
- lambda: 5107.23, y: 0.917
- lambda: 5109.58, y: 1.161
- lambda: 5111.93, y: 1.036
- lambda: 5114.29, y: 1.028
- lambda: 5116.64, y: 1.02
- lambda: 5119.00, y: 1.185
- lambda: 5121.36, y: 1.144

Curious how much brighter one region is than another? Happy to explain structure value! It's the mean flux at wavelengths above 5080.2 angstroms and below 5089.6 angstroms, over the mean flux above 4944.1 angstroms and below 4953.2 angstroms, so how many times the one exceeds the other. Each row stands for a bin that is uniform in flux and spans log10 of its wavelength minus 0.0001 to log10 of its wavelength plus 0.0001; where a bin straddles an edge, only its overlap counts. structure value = 1.05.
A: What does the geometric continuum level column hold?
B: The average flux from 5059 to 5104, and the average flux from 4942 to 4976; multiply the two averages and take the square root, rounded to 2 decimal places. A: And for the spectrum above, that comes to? 1.08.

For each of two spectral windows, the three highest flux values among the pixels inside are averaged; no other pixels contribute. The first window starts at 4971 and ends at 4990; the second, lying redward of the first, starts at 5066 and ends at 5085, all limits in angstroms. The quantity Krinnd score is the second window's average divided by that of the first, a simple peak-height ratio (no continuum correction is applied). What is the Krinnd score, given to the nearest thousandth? 0.952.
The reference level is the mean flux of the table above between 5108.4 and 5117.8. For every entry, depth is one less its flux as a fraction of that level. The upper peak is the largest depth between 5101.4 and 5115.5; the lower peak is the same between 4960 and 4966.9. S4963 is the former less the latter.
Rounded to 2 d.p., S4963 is 0.15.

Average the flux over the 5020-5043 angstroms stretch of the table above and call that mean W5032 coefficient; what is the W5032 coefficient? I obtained 1.10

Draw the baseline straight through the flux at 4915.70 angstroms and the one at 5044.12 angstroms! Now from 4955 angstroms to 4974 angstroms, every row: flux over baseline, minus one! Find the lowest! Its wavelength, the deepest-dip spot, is 4968.04 angstroms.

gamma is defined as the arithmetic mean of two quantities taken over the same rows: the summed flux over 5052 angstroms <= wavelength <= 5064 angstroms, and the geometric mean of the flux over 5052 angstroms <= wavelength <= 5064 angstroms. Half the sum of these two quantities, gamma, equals 3.3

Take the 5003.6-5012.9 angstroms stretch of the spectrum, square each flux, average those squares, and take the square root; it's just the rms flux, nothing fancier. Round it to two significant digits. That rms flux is 0.97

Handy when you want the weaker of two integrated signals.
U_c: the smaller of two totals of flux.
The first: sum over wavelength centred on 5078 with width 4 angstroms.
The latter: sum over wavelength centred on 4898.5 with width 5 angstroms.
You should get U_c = 2.08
